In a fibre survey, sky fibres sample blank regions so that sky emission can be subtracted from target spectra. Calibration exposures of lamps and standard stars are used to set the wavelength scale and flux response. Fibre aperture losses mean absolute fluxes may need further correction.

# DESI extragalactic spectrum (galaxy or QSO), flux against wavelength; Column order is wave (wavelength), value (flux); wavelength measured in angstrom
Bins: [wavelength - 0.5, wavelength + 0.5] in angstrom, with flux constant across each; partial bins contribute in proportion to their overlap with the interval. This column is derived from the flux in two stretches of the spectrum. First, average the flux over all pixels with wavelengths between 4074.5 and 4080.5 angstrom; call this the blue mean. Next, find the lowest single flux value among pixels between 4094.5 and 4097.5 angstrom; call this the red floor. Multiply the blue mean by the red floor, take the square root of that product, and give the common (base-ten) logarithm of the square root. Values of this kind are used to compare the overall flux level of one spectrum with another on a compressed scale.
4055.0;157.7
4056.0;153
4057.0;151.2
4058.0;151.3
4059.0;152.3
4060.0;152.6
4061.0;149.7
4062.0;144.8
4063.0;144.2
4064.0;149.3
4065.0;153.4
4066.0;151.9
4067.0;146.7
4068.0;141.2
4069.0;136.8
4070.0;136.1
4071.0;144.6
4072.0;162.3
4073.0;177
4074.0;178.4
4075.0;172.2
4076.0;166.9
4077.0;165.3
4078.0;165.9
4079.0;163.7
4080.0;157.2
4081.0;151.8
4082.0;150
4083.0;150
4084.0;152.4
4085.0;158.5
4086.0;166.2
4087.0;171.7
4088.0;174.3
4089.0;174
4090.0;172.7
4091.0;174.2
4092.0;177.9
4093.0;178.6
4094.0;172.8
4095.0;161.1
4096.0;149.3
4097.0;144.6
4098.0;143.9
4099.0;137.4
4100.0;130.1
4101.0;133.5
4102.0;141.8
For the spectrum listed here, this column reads 2.189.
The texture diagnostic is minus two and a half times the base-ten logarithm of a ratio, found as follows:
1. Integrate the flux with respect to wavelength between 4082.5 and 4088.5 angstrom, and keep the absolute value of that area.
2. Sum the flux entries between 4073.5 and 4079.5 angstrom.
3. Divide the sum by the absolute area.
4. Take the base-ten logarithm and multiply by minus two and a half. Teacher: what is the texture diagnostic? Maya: -0.04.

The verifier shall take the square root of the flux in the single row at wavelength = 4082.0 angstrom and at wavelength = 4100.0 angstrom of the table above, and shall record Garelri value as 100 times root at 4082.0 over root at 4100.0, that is 107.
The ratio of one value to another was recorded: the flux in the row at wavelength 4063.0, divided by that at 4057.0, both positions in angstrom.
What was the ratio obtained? 0.95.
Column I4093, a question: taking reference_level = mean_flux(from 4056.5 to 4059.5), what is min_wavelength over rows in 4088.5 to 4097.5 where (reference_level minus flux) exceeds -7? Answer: 4096.0 angstrom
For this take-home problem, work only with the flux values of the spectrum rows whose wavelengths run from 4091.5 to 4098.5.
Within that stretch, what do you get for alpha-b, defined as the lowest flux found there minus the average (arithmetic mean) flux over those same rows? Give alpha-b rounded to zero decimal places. -17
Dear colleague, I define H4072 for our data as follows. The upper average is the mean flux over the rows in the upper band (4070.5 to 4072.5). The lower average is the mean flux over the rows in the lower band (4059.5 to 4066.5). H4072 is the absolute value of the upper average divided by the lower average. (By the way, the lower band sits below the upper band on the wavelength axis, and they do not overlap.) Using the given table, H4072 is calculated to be 1.03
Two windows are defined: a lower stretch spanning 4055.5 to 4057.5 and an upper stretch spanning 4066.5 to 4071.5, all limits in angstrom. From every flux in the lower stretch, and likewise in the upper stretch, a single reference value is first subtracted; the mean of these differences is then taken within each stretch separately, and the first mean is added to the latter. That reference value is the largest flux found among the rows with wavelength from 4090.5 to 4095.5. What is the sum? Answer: -64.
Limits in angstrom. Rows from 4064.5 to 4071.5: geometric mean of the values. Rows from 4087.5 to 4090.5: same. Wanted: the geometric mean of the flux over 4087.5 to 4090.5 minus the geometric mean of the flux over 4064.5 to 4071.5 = 29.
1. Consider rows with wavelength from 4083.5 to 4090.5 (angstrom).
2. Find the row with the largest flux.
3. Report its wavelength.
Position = 4088.0 angstrom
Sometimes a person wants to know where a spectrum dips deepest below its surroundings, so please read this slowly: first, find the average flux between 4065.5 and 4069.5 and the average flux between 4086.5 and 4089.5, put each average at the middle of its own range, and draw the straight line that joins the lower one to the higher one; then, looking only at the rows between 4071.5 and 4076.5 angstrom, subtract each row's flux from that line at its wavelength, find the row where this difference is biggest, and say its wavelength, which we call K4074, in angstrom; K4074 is 4076.0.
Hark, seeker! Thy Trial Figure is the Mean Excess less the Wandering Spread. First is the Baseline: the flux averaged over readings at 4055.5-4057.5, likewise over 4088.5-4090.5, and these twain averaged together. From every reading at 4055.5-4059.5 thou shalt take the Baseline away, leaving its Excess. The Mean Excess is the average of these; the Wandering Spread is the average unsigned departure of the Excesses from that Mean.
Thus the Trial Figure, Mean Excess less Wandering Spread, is -11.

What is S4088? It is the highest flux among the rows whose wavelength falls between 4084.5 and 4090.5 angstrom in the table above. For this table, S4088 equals 174.3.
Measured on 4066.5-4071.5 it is 146.7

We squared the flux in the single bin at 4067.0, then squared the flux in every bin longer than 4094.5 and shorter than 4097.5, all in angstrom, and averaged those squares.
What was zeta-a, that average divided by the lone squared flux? 1.07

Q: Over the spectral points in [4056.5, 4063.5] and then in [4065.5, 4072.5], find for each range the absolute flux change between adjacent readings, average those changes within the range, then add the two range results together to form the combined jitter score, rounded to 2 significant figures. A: 8.6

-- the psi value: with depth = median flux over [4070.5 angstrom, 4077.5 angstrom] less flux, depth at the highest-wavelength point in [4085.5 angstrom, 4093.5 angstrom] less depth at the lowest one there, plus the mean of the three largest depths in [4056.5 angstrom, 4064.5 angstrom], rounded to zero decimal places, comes 8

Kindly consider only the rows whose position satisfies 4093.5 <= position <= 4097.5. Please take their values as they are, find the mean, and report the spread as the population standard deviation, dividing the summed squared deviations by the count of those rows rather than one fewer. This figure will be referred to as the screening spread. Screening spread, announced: 11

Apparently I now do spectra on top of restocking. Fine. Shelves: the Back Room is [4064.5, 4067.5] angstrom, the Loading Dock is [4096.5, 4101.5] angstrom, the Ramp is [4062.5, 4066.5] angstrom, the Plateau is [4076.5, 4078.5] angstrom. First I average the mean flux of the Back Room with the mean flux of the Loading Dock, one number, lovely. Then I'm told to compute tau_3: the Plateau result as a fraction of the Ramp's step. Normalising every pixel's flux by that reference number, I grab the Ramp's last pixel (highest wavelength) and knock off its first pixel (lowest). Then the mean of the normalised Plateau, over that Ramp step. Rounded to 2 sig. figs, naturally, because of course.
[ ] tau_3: 22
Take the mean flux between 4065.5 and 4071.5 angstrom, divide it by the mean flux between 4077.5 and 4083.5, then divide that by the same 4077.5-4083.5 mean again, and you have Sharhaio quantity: 0.0058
